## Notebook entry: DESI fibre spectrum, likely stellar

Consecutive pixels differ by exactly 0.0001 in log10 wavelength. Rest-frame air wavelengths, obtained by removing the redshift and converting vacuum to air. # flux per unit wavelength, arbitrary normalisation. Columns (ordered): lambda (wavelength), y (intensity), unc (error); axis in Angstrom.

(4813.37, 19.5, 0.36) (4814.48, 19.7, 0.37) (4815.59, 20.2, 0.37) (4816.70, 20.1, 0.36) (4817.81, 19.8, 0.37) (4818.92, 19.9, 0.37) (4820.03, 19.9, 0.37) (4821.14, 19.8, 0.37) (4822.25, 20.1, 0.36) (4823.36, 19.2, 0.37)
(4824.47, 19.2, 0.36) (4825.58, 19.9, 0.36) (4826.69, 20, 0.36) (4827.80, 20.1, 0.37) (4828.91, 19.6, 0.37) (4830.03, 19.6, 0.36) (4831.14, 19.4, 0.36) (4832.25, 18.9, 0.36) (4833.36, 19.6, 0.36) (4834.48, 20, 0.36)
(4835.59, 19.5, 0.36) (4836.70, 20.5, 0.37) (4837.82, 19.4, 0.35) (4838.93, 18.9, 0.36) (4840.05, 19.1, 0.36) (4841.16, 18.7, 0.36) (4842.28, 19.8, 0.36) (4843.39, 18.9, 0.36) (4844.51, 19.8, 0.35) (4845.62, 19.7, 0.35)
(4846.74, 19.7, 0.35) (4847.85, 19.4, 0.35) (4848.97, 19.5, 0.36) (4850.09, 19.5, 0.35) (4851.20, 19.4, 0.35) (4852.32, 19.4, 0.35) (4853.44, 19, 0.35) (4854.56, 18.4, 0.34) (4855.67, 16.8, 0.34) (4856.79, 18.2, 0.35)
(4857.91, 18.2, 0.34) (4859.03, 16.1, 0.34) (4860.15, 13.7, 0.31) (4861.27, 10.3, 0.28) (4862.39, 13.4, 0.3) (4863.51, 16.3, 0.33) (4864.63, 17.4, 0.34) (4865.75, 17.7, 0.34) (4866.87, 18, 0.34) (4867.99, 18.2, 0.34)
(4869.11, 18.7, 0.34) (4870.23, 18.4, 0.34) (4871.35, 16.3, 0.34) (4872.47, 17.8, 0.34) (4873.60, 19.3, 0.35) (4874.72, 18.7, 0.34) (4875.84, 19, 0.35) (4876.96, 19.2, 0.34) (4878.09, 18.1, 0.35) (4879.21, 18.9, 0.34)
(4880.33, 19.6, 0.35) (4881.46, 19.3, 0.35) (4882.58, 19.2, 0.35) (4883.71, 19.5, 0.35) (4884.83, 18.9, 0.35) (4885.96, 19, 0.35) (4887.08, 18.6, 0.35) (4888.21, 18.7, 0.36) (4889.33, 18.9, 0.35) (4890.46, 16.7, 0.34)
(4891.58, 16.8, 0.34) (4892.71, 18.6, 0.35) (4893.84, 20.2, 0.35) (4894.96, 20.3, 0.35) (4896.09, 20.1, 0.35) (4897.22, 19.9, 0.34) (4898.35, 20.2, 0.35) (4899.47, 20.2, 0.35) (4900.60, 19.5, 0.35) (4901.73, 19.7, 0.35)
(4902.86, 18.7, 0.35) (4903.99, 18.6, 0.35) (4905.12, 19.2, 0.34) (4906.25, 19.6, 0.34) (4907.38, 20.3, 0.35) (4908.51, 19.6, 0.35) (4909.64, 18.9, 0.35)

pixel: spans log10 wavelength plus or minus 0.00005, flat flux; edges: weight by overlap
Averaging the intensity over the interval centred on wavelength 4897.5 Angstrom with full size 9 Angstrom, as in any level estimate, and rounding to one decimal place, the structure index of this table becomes 20.0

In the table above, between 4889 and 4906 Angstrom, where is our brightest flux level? 4894.96 Angstrom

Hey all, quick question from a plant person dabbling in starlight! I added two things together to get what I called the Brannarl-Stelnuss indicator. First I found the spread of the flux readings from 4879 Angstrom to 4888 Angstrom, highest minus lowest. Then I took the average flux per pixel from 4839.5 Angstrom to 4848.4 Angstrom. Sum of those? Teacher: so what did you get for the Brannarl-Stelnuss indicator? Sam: 20.4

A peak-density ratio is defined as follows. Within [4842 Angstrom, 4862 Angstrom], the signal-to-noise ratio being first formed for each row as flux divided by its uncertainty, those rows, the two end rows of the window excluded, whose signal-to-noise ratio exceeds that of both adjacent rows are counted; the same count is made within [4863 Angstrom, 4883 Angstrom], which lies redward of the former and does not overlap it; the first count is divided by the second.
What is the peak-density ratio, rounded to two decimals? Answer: 0.75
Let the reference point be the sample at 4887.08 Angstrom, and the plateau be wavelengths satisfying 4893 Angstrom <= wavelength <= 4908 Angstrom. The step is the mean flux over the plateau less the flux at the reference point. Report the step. 1.1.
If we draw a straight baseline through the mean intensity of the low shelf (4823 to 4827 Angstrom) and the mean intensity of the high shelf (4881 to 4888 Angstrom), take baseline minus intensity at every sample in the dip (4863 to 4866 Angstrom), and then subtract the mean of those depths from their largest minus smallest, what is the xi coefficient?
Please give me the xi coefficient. -0.7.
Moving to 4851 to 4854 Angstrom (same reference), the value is 0.3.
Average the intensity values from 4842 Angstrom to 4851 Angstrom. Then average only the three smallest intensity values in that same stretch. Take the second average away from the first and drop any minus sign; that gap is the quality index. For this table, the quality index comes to 0.27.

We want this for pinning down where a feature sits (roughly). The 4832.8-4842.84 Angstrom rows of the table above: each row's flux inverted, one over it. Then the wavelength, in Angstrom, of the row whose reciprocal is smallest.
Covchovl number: 4836.70 Angstrom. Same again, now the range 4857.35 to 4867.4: 4857.91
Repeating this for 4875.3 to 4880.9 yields 4880.33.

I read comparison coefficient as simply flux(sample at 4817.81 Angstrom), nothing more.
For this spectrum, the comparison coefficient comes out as 19.8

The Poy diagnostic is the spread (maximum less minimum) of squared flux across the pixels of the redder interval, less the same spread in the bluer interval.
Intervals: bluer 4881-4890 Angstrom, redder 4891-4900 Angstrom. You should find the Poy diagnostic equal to 96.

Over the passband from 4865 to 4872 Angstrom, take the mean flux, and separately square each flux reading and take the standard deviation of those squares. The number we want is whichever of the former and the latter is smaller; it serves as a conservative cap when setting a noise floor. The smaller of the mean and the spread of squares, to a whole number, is 18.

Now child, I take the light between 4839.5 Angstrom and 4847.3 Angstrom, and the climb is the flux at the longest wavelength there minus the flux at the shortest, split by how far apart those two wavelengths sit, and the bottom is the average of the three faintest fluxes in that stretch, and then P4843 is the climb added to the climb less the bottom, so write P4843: -18.7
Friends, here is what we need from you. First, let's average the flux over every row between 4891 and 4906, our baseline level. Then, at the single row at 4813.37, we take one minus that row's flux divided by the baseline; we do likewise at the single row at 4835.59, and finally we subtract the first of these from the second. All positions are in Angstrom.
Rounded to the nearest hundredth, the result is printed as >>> 0.00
